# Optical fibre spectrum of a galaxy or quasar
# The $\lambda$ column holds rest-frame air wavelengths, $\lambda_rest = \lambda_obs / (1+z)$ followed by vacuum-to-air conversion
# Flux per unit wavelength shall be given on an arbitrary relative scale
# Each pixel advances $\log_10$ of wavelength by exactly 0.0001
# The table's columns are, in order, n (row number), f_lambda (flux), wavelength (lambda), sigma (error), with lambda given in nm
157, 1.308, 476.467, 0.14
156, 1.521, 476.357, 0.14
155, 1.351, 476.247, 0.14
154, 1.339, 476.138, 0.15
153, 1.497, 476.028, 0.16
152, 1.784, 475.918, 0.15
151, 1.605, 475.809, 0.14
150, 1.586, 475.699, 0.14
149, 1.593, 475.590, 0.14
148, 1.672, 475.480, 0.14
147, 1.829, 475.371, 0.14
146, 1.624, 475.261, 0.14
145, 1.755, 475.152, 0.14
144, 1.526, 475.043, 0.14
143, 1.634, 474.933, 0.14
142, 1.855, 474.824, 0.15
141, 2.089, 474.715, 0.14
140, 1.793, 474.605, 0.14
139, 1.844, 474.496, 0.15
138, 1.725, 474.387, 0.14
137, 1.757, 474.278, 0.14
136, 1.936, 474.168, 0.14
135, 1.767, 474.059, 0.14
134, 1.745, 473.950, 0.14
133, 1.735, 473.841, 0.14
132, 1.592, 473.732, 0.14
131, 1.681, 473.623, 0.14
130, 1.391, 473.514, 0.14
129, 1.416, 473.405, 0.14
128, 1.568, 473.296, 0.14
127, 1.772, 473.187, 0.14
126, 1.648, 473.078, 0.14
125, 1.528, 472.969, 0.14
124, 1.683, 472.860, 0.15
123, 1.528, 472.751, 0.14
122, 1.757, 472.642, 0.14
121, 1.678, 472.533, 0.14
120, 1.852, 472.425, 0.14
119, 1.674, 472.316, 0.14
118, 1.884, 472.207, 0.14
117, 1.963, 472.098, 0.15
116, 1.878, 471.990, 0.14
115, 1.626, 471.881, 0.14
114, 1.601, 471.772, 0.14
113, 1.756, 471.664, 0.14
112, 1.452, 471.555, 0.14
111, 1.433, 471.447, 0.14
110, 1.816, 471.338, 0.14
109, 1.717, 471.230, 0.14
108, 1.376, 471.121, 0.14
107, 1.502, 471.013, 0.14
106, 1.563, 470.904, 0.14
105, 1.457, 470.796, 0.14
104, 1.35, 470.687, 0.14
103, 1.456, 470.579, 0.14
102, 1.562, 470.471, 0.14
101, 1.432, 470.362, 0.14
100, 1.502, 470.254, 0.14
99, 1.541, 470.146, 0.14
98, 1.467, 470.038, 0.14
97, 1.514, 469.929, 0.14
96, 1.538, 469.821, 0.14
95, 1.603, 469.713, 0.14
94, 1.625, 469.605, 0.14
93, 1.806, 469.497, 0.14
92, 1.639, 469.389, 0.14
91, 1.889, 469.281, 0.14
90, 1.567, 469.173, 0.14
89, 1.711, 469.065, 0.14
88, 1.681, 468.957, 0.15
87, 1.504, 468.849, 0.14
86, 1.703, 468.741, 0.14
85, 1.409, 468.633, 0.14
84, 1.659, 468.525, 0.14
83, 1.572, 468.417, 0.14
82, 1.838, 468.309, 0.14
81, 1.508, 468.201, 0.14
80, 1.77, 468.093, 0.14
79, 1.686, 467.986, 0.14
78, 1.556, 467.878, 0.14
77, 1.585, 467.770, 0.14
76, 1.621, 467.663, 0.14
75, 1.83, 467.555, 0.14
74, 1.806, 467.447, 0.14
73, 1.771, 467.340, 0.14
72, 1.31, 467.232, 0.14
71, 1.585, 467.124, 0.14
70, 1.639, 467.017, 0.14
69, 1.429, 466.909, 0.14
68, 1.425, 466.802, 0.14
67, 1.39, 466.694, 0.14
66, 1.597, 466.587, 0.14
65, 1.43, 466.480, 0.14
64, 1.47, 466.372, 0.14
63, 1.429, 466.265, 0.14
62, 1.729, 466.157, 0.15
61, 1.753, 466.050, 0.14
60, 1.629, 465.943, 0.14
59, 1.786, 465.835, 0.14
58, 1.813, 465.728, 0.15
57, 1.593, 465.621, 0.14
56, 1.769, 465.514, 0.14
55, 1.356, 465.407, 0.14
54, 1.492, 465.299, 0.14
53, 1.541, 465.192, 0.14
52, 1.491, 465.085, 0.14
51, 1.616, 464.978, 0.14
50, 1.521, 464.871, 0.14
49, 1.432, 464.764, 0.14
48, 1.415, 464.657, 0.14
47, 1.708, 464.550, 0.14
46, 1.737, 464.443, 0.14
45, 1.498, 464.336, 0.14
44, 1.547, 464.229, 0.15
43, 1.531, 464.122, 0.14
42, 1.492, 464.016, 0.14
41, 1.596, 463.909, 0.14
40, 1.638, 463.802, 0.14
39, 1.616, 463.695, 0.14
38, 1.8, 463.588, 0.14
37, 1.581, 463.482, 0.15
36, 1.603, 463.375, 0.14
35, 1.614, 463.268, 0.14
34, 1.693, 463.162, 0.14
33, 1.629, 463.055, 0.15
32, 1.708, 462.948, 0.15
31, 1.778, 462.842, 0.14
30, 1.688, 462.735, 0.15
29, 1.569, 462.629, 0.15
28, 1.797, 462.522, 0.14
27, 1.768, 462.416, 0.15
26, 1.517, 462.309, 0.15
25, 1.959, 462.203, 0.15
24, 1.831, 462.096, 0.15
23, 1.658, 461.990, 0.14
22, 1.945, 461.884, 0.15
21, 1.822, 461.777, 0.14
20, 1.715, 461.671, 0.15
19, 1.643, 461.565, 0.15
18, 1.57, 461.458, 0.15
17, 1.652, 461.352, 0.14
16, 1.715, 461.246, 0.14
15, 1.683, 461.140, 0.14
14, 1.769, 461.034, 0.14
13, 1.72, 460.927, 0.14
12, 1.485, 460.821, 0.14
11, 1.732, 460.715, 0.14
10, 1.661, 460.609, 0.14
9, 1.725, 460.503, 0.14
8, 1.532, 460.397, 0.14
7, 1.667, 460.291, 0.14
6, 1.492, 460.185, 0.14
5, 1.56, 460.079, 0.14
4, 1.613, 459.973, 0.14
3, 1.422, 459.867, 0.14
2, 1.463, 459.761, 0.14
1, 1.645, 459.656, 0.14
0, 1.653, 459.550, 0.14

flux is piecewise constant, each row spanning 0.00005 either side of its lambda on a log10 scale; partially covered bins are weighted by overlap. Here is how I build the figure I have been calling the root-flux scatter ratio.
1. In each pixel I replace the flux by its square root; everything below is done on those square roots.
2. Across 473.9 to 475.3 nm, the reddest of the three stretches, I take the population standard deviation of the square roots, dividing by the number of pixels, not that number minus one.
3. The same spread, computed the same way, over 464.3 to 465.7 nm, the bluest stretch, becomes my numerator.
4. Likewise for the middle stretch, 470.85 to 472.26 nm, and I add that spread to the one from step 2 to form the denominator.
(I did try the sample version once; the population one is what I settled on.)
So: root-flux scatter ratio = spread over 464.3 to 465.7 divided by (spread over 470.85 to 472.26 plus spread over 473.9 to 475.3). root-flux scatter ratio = 0.40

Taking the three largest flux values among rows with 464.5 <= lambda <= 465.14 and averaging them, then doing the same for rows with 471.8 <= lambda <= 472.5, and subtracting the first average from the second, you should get 0.29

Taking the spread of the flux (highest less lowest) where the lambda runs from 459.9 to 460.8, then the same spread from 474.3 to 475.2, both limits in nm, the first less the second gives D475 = -0.32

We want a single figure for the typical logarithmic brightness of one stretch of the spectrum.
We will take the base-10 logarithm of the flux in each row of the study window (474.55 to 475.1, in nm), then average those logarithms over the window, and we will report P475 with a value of 0.248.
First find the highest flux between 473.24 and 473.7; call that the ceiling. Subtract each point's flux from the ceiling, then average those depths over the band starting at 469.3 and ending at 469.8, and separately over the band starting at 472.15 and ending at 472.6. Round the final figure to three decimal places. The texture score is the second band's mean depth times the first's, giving -0.001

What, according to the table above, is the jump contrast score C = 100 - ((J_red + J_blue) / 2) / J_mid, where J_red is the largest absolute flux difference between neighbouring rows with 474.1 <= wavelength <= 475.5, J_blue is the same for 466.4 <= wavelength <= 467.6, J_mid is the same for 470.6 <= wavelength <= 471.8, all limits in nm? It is 99.0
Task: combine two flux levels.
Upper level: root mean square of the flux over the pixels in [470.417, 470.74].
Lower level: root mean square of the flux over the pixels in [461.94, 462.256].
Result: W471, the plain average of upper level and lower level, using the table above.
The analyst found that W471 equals 1.64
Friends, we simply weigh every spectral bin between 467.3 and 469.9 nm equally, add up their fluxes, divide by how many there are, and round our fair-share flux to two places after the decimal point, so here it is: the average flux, 1.66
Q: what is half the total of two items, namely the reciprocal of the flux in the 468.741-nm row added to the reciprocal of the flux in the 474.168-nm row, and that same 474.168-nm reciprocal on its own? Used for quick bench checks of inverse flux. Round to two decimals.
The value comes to 0.81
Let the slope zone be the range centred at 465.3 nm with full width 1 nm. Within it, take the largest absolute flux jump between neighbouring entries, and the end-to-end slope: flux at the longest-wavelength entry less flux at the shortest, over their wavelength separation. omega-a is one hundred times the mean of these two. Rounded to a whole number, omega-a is 38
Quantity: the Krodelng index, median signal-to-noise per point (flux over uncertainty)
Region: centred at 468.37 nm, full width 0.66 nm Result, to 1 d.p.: 11.5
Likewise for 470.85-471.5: 10.9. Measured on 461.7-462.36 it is 12.6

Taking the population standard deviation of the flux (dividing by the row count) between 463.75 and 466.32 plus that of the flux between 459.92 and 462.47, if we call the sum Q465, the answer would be 0.252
